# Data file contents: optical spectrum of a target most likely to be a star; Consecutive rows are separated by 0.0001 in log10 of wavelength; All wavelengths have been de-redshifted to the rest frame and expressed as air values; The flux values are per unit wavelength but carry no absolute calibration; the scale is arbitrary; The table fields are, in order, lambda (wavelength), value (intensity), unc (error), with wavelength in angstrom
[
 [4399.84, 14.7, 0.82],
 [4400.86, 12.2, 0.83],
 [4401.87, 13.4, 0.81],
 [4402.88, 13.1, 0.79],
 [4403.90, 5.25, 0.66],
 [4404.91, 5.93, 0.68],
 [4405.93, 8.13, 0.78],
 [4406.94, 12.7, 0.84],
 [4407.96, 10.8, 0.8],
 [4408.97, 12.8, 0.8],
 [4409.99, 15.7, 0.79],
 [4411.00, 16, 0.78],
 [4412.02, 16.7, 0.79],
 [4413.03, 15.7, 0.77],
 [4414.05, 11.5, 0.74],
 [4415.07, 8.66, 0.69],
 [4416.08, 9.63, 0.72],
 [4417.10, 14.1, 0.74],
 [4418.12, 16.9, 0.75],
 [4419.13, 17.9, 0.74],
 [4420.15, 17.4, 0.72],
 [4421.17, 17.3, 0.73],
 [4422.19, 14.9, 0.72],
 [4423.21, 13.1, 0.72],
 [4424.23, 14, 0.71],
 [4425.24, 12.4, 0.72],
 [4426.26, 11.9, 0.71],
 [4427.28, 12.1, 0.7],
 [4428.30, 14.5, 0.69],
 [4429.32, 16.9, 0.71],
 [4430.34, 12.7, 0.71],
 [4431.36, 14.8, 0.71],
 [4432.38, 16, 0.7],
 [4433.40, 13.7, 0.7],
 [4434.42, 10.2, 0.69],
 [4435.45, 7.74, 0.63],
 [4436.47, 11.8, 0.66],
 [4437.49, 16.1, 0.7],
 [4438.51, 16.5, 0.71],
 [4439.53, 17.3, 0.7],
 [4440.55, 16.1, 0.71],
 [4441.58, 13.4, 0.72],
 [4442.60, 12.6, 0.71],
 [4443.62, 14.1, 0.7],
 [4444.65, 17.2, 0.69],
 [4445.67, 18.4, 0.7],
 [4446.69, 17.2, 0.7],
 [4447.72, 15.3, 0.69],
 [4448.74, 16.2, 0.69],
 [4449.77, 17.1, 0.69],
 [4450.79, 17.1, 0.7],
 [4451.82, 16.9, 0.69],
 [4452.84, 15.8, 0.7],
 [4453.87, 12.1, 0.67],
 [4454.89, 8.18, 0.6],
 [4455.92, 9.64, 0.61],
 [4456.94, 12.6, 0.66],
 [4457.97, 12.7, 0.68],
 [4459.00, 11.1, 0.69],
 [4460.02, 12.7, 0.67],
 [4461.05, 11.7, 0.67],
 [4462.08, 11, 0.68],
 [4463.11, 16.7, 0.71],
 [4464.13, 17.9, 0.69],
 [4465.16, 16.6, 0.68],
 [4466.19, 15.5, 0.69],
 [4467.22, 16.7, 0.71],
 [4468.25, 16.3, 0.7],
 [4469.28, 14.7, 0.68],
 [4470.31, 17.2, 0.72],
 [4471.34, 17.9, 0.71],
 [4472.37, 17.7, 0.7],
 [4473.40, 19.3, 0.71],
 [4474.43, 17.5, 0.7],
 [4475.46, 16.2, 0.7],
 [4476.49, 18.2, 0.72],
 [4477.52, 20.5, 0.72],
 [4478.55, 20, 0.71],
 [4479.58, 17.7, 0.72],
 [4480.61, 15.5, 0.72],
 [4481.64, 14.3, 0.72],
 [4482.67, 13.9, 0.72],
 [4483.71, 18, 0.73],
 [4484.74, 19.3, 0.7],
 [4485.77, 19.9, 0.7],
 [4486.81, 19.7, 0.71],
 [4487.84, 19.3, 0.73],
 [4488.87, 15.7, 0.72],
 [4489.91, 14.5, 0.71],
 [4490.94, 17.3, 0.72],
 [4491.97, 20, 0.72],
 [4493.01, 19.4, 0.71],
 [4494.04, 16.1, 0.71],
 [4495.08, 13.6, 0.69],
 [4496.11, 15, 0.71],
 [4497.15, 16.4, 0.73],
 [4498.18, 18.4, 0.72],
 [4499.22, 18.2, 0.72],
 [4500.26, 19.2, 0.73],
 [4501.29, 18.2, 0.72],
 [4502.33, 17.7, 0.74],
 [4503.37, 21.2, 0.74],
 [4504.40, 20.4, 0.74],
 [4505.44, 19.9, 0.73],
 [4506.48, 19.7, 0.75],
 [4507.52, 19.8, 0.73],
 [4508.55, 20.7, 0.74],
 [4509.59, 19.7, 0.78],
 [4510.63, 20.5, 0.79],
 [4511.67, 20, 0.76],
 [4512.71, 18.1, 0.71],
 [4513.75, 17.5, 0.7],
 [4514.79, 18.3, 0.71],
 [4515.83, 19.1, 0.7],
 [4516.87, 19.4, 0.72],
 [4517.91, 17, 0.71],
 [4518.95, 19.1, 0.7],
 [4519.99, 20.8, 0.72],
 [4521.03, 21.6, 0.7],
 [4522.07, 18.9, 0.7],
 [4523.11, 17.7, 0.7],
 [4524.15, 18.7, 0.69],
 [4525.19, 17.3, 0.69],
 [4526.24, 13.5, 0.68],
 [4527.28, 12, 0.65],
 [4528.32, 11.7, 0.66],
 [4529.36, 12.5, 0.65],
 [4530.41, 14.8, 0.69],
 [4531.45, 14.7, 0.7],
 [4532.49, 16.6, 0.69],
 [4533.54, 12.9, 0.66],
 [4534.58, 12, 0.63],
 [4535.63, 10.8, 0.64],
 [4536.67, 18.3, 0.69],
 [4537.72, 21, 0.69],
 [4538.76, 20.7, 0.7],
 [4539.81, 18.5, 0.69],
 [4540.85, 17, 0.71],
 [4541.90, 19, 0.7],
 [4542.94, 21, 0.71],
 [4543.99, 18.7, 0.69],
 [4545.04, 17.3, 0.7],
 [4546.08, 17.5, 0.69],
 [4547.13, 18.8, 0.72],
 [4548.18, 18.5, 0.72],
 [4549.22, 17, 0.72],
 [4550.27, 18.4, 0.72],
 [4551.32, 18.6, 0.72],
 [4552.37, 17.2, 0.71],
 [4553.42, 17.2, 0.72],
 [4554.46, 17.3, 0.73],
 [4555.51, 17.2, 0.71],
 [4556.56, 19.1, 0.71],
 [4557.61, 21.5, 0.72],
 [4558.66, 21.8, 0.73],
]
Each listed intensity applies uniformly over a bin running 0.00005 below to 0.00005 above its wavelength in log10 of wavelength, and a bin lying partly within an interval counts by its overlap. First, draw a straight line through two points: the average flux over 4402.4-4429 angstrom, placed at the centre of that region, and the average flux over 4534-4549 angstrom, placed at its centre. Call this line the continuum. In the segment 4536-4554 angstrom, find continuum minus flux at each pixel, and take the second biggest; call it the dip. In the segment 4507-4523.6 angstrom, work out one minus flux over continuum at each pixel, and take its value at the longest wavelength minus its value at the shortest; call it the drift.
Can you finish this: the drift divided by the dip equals 0.16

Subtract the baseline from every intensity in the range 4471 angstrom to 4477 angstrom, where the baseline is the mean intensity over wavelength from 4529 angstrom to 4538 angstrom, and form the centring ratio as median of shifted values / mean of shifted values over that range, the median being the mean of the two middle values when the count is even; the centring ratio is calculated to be 1.00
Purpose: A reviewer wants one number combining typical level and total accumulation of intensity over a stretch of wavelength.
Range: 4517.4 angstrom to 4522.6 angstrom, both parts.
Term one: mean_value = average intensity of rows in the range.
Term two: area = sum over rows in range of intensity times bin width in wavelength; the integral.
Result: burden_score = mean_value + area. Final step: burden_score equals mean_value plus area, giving 121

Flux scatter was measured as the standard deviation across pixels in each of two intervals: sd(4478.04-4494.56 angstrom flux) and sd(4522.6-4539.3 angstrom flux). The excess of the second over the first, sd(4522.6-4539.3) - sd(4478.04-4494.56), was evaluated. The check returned 1.1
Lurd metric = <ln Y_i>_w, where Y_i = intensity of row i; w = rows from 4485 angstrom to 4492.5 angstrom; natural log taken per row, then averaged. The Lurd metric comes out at 2.89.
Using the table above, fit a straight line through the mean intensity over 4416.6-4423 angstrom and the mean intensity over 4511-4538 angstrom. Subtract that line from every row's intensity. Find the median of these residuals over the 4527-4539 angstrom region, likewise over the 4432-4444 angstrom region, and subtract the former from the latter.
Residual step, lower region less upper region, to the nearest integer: 0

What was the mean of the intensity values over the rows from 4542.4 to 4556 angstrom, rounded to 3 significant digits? 18.1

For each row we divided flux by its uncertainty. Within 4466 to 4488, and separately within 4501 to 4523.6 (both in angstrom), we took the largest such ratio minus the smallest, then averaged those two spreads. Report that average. 8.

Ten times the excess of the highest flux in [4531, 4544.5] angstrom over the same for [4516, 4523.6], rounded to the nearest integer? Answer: -6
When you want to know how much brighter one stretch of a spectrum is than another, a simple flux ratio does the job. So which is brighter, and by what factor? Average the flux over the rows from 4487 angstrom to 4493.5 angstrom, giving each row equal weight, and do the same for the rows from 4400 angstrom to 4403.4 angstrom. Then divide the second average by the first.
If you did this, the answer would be 0.73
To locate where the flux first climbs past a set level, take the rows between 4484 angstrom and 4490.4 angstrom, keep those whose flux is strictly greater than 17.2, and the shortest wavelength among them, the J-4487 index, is 4484.74 angstrom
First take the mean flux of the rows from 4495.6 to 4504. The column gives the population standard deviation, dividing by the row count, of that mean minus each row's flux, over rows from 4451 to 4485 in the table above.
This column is 3.0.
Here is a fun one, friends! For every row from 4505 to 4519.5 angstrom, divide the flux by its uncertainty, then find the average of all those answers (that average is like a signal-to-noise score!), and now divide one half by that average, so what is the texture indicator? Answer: 0.019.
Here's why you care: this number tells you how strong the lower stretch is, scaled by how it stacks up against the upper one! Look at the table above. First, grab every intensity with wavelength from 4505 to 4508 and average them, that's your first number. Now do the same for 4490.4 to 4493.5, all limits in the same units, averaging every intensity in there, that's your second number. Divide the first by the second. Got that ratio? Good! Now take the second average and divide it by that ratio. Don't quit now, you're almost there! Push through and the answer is 18.0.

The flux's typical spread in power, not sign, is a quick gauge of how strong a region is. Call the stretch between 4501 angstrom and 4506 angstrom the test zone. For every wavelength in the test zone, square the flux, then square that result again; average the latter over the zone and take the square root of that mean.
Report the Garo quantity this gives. 385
